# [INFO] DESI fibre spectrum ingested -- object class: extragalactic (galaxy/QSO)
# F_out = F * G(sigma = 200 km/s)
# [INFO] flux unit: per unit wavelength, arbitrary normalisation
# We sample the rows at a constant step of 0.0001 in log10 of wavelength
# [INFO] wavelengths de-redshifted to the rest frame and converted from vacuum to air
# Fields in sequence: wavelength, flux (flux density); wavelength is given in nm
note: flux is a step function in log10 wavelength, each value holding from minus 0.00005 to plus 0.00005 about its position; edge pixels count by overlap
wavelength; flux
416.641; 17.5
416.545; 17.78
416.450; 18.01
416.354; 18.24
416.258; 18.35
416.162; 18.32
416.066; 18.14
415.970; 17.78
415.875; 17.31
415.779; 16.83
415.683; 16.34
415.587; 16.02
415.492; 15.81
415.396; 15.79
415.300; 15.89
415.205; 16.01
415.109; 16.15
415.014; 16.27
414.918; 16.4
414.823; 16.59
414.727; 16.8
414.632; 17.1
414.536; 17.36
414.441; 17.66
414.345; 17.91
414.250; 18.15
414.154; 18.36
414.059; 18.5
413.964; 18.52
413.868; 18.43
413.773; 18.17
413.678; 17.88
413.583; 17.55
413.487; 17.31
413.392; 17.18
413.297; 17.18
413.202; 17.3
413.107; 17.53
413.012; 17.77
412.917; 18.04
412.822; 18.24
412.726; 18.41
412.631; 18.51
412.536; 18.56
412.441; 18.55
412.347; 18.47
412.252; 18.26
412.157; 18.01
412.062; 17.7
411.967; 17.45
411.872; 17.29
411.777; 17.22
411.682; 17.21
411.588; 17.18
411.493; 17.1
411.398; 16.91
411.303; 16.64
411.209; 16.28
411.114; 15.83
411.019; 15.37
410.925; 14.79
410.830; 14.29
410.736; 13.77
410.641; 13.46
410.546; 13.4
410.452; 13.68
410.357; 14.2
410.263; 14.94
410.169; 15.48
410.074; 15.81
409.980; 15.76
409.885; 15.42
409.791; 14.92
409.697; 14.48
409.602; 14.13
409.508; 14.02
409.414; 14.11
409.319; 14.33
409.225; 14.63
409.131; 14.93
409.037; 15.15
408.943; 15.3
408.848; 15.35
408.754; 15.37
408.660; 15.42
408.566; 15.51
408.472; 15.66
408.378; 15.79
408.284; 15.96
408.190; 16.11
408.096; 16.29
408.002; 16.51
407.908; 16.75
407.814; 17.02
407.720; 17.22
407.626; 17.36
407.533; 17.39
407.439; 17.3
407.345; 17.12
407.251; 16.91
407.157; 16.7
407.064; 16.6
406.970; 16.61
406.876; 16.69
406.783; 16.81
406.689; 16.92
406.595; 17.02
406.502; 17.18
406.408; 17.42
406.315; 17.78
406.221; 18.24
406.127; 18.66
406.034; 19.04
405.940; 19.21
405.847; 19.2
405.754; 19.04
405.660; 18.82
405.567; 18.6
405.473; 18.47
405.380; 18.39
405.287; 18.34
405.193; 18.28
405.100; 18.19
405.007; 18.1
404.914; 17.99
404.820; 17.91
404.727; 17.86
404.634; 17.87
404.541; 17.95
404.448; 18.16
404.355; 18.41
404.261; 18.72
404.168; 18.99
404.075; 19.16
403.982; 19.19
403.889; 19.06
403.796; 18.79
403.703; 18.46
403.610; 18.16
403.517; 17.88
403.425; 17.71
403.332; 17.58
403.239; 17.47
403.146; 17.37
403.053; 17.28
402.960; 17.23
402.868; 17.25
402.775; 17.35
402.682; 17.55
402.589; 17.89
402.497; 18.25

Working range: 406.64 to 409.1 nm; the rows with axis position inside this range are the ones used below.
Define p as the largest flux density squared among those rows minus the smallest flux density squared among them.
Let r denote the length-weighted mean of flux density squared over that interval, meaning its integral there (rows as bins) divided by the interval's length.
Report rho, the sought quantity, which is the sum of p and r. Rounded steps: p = 73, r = 268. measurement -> 341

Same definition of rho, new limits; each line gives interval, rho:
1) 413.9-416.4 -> 390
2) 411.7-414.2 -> 371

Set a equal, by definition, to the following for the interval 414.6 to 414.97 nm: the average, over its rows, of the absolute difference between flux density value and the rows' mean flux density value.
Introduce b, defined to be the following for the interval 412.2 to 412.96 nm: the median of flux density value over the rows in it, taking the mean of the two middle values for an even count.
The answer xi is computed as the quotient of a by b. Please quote 0.012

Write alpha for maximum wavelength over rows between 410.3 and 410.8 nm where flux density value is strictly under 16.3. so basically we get 410.736 nm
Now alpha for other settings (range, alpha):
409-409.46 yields 409.414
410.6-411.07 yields 411.019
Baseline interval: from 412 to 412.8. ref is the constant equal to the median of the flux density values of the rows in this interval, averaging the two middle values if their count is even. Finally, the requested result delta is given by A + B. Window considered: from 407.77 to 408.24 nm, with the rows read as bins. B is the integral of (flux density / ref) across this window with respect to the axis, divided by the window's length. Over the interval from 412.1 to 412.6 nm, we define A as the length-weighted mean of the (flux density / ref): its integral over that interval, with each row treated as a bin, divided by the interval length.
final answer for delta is 1.89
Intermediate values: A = 1.00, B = 0.896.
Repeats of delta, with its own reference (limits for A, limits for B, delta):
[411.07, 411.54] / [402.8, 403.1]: 1.83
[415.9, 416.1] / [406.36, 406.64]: 1.91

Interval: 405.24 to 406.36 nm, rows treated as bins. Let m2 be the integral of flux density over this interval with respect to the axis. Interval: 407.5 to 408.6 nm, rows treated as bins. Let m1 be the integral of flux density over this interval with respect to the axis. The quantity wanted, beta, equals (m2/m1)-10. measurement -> -8.85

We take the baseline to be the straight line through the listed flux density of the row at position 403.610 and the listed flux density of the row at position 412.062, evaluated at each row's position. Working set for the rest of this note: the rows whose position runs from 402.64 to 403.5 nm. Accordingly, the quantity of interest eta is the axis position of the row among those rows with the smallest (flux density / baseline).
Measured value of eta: 402.960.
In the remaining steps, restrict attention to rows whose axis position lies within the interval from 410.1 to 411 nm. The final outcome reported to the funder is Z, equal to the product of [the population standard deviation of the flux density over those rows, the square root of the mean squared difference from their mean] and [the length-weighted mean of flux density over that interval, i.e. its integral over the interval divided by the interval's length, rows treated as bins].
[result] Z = 9.7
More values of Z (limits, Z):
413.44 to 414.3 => 7.4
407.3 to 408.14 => 6.3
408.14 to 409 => 4.3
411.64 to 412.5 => 9.1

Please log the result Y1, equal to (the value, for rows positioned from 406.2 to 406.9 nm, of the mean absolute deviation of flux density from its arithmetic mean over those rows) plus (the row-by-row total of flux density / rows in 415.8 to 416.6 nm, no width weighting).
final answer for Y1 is 144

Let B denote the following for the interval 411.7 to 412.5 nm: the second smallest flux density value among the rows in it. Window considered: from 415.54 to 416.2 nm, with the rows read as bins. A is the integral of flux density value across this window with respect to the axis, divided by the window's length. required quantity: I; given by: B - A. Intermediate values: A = 17.2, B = 17.29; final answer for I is 0.1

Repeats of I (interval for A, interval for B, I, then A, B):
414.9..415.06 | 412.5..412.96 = 2.0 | 16.3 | 18.24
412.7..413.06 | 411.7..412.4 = -0.8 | 18.1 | 17.29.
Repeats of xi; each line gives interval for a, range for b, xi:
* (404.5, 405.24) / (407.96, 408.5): 0.008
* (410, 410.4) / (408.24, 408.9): 0.035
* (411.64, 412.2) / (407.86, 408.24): 0.015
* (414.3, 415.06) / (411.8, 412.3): 0.028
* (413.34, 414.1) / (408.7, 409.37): 0.031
